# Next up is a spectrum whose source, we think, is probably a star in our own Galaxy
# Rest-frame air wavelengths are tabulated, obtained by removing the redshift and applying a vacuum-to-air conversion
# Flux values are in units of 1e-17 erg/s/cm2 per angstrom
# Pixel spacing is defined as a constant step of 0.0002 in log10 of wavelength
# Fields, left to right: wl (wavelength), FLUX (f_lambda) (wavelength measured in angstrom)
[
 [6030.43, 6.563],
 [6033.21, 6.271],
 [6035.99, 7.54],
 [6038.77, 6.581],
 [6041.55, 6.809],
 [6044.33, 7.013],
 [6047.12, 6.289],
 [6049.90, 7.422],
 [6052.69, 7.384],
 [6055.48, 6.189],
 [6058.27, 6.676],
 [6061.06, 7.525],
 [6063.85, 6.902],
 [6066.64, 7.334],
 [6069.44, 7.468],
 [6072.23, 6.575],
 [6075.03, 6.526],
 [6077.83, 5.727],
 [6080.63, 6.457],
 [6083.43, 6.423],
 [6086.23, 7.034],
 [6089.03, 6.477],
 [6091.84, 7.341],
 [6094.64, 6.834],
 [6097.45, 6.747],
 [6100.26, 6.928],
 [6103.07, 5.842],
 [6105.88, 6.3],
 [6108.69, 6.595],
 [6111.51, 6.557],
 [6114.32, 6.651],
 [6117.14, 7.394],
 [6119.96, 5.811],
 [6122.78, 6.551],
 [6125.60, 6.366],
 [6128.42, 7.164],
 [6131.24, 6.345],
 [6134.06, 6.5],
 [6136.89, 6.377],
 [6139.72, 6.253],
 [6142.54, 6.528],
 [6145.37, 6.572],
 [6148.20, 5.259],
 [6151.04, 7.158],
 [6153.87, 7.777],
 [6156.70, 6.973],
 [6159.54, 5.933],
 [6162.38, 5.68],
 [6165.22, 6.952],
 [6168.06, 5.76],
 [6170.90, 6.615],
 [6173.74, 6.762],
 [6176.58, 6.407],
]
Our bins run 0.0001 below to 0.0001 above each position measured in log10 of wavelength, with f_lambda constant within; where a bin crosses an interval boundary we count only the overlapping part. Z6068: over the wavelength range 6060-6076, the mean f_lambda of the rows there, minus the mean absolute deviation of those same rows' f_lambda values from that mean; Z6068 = 6.67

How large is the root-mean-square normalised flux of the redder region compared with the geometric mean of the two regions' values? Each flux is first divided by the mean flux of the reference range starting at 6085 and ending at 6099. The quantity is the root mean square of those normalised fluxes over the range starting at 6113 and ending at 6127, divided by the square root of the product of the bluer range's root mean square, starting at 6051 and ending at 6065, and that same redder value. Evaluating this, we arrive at 0.972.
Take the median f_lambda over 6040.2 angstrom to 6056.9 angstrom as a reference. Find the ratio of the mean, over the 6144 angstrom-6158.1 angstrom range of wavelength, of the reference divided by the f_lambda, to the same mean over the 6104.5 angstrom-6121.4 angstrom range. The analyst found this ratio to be 0.98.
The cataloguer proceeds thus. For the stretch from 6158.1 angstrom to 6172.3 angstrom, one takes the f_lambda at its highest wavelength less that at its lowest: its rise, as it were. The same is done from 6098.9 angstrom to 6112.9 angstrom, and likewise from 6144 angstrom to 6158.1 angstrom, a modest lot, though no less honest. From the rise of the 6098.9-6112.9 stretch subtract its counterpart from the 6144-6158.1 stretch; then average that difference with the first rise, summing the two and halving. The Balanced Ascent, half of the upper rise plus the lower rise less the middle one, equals 0.0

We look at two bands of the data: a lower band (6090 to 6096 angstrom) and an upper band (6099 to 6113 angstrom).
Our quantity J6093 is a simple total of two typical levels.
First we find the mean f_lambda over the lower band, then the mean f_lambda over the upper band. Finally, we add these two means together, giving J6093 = 13.5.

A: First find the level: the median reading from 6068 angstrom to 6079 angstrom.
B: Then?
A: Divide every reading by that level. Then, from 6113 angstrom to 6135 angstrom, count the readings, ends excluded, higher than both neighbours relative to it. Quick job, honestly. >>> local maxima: 3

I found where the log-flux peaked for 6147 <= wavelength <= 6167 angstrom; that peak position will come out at 6153.87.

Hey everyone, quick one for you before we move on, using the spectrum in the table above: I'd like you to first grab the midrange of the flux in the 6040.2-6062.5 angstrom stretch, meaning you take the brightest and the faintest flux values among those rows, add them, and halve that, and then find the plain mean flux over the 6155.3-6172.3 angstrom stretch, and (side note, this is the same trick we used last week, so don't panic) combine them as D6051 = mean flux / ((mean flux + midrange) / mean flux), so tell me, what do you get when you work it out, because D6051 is 3.03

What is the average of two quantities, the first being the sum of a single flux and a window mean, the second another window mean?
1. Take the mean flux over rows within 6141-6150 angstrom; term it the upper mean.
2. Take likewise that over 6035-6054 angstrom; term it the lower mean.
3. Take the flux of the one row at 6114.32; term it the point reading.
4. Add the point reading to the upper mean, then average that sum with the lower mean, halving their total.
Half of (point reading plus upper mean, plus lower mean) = 9.9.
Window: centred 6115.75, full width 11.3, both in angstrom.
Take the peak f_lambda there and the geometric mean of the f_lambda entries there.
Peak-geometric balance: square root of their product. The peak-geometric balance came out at 7.0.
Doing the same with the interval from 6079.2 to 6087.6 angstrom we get 6.8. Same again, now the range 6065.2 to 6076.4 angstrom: 7.2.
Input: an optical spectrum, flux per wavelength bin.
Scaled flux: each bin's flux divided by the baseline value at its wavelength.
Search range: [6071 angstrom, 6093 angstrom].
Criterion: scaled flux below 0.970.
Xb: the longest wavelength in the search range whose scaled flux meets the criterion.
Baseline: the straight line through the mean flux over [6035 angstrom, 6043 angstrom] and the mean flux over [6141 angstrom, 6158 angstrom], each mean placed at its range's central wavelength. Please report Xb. 6089.03 angstrom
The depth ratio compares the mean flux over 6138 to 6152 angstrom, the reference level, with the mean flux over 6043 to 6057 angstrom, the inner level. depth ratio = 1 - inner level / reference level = -0.08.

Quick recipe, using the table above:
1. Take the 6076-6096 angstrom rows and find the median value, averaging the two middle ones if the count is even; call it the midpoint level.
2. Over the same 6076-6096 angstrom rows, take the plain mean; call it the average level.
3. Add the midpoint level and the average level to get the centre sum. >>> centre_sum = 13.1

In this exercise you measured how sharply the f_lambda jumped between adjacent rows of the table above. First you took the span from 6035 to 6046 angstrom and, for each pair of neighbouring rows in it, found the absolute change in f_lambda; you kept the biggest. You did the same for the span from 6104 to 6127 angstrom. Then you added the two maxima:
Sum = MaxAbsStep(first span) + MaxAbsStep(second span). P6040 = 2.54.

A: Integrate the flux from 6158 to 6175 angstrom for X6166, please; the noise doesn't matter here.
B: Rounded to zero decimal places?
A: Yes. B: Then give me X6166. 107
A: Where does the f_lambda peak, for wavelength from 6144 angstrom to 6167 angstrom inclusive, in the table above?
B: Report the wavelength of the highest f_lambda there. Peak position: 6153.87 angstrom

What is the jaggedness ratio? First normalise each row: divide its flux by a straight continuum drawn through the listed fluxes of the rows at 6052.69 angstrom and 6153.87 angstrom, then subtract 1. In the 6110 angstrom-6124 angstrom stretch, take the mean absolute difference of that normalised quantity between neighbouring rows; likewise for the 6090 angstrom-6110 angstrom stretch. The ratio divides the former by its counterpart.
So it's 1.8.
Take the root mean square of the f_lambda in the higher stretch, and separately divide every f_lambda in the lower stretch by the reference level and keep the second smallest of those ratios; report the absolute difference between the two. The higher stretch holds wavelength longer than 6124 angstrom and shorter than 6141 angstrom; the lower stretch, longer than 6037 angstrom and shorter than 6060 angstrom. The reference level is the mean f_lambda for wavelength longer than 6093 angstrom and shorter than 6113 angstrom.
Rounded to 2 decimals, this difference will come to 5.55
